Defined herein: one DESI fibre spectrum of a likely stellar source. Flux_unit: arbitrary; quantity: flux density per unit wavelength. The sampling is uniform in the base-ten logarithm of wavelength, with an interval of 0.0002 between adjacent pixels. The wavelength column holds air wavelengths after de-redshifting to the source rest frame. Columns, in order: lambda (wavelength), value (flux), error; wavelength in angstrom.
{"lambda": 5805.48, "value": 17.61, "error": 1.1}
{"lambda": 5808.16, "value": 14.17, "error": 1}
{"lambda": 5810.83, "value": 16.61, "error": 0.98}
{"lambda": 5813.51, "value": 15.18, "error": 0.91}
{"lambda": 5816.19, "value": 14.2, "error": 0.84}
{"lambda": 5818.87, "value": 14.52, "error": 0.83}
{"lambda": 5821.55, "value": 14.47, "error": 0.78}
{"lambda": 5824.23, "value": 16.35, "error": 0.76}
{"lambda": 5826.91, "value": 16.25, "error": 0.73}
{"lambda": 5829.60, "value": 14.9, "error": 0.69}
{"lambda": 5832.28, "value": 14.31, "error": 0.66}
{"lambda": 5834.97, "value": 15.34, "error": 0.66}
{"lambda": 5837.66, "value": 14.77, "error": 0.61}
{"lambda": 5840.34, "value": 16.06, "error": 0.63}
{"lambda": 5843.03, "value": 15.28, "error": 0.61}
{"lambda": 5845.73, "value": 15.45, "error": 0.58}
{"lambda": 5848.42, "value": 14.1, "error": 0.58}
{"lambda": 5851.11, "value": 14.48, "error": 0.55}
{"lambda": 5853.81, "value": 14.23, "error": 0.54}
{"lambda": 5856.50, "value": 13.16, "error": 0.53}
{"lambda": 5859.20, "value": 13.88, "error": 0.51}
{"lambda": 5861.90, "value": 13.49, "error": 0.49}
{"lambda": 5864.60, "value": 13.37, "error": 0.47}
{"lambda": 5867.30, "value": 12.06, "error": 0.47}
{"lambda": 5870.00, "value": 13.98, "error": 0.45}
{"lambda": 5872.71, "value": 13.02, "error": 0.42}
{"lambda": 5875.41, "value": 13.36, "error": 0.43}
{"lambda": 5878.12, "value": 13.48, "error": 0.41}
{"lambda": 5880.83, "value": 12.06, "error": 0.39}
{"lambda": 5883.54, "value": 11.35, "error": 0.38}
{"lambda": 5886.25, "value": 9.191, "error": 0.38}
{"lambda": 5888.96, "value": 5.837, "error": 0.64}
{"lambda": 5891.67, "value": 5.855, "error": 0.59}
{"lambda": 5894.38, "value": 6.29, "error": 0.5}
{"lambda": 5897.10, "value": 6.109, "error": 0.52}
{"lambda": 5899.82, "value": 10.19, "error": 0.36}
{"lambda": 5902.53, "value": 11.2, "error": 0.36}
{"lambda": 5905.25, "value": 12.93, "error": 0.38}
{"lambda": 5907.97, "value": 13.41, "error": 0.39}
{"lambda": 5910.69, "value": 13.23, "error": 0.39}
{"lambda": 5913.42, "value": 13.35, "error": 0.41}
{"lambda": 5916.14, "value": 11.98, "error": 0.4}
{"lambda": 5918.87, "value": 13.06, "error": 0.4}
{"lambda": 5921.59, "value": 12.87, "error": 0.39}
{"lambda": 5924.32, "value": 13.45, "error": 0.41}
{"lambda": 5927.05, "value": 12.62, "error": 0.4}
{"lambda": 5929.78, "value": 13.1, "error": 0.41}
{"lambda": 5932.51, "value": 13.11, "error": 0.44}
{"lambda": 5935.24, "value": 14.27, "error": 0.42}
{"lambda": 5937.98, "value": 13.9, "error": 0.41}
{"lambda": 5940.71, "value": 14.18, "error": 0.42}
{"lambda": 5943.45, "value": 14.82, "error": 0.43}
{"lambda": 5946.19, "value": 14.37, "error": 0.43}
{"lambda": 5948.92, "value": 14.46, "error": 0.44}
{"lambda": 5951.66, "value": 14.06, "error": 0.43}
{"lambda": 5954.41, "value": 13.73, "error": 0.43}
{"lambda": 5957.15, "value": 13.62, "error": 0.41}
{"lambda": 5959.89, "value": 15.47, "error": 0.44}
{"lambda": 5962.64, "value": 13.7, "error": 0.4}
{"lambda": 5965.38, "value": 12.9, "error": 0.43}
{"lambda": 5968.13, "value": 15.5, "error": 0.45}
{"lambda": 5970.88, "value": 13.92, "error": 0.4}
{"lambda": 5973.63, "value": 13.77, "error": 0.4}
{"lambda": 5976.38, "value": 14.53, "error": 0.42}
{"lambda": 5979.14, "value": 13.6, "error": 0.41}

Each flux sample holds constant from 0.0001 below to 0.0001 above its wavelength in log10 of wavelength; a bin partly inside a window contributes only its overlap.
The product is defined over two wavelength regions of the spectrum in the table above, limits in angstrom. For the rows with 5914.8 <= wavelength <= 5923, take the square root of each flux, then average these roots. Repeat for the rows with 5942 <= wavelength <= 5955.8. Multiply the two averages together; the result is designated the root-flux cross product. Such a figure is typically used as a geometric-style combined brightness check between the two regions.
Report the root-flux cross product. 13.4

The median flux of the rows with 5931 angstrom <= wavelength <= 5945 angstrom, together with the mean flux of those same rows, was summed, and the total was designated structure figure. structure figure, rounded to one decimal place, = 28.2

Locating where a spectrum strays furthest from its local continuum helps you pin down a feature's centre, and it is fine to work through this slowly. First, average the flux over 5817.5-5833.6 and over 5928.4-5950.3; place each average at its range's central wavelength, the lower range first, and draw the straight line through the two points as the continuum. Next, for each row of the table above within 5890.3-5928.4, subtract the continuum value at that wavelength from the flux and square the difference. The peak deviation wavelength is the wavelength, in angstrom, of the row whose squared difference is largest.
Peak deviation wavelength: 5891.67 angstrom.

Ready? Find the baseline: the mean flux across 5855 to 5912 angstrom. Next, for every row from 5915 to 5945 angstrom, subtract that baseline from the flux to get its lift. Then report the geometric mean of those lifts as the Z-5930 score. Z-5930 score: 1.9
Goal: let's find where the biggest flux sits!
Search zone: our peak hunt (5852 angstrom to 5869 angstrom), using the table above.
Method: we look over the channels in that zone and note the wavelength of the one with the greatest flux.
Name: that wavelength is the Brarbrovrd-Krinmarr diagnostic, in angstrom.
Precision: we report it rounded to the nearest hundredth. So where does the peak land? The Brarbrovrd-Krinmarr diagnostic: 5853.81 angstrom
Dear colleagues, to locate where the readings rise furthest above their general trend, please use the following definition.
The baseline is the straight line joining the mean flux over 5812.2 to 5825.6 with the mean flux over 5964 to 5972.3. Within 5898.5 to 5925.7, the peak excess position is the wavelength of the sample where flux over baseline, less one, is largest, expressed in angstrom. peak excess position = 5924.32 angstrom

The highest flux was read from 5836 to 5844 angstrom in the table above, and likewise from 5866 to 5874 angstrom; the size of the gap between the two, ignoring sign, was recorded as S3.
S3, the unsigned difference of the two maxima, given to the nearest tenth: 2.1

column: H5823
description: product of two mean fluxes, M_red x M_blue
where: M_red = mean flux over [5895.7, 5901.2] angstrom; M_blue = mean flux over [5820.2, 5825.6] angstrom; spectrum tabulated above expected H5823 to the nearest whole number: 126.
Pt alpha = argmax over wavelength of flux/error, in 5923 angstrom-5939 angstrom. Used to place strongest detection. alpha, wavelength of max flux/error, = 5935.24 angstrom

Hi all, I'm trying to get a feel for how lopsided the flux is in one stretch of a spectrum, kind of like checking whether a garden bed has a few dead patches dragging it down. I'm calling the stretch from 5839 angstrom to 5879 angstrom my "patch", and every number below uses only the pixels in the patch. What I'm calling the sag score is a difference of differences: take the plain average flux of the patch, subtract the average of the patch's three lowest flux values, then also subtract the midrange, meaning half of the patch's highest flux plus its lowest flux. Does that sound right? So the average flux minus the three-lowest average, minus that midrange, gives -12.8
